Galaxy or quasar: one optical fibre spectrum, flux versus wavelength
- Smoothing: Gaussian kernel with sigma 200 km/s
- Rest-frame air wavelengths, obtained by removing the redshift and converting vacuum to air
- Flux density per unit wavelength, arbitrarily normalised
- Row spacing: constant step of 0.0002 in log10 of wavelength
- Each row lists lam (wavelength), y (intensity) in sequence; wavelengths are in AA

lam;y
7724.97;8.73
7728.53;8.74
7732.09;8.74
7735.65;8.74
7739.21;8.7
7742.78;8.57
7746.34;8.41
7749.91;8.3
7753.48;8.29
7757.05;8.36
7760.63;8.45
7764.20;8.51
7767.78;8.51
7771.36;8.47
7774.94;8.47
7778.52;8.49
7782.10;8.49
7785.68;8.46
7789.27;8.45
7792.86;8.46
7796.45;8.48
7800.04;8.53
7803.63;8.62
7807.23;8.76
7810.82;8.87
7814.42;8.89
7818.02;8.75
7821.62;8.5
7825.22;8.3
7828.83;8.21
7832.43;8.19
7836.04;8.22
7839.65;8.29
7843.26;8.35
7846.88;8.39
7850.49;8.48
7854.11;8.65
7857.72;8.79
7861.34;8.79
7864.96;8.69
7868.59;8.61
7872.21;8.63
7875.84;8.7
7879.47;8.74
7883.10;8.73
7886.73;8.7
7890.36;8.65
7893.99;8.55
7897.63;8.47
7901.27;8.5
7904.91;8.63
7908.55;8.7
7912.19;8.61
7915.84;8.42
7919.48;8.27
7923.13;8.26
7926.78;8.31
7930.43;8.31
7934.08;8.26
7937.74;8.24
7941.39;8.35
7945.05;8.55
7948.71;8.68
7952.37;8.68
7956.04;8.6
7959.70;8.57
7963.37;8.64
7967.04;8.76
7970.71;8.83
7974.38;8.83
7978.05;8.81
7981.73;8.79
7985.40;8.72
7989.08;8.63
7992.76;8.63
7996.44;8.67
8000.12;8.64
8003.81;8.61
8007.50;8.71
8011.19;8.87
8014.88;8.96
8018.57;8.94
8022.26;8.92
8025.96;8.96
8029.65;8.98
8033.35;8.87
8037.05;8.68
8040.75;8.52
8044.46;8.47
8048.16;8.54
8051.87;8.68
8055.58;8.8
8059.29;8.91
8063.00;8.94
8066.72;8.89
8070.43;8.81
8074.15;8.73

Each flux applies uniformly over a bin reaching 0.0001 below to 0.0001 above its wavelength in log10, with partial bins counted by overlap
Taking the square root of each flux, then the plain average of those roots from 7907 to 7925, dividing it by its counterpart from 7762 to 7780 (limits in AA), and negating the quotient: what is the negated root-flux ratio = -1.00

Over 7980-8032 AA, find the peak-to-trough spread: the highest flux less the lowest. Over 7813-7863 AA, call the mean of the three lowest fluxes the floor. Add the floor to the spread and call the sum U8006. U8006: 8.58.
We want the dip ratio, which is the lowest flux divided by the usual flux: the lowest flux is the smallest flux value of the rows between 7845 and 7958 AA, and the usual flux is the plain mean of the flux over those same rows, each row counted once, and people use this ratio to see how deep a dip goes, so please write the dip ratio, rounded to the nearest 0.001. 0.964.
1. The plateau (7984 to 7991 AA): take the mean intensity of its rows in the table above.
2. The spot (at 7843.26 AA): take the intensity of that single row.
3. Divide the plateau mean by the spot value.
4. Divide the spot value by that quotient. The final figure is 8.0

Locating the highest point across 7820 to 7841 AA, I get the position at 7821.62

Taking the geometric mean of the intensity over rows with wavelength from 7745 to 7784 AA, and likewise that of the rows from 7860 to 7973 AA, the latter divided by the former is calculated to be 1.02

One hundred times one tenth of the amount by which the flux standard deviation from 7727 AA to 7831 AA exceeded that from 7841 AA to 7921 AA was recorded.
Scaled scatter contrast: 0.30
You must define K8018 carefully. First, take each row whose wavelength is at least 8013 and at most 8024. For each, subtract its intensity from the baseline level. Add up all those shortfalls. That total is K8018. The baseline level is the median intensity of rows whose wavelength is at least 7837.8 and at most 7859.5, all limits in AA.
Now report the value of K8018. -1.5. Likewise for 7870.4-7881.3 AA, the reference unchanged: -0.8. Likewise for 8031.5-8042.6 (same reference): -0.8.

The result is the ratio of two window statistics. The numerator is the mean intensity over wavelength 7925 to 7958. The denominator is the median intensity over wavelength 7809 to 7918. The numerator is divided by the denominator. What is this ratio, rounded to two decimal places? 0.98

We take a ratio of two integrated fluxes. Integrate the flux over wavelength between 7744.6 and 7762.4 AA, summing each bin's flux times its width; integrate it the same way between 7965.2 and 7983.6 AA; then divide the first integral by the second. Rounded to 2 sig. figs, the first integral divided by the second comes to 0.92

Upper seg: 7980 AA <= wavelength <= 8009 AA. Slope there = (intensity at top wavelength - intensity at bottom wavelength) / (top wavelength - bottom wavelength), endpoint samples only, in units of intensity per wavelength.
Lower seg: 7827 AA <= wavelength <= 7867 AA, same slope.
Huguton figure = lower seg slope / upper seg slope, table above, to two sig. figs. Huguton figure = -4.3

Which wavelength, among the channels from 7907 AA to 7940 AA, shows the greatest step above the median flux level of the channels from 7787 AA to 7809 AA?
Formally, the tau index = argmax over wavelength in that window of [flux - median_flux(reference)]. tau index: 7908.55 AA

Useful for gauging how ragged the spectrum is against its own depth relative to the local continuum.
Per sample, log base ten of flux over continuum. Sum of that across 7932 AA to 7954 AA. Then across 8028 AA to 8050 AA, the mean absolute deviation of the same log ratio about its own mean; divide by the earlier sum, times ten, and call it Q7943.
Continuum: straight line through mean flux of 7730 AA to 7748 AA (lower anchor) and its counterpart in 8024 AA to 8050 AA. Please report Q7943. -1.2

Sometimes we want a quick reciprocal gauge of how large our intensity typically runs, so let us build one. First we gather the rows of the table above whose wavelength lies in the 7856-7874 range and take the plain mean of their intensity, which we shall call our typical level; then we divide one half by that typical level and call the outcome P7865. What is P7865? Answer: 0.0575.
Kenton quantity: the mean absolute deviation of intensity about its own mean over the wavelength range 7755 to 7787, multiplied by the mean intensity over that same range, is 0.25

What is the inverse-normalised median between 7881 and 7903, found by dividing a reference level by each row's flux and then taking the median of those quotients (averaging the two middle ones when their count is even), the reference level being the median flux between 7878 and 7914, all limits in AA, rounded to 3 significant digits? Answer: 1.00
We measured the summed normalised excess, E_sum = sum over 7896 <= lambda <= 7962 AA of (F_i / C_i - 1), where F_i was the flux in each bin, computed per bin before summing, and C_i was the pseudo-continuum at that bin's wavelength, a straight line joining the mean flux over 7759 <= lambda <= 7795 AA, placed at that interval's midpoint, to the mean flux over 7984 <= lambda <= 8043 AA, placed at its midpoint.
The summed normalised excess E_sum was -0.41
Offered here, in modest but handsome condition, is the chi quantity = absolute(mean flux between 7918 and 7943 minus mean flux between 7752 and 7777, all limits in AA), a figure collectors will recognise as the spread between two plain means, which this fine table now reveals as 0.15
